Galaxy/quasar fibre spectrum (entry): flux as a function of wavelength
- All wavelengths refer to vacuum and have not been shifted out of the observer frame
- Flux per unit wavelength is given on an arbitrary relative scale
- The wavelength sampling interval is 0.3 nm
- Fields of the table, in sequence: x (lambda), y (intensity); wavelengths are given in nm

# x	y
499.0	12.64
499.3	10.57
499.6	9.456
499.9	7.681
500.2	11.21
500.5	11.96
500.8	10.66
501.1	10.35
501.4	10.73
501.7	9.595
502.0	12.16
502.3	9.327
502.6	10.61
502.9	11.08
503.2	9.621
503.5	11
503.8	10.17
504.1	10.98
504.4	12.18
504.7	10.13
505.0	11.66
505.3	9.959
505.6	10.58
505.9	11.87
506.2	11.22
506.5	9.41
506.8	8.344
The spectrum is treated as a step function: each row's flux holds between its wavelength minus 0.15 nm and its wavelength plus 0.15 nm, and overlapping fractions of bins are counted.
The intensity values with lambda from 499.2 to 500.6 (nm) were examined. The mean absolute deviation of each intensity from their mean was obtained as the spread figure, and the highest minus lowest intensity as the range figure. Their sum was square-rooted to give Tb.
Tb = 2.36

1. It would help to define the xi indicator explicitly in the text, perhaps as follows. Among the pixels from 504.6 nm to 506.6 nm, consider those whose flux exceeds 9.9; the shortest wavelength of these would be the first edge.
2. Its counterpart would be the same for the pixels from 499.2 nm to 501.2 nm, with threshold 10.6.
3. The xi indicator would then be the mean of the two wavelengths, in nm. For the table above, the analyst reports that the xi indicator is 502.45 nm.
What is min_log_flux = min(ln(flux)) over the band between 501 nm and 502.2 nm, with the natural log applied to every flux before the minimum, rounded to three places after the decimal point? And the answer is 2.261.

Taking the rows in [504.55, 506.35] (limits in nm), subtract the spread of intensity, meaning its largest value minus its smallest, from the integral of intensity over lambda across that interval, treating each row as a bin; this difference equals 17.7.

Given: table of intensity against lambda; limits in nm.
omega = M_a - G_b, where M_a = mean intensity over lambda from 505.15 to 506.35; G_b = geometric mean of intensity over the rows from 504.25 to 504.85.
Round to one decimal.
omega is -0.2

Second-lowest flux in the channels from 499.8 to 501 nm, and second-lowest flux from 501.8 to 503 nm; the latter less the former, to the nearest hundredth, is -0.05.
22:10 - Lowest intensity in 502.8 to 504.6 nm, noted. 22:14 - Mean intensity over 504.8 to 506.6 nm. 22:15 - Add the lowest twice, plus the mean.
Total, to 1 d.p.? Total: 30.0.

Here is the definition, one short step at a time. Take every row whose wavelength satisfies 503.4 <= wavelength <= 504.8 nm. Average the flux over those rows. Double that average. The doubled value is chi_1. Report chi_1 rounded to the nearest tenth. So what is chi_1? 21.8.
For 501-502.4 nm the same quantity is 20.9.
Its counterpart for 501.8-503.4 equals 21.1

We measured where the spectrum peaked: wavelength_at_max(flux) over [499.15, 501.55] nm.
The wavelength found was 500.5 nm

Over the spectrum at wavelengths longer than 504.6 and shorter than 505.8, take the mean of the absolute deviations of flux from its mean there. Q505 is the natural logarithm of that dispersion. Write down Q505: -0.6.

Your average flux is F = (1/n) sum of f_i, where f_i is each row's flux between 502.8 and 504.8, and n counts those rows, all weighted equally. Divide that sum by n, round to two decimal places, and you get 10.74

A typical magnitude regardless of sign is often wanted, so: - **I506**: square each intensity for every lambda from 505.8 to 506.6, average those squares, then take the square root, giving 10.9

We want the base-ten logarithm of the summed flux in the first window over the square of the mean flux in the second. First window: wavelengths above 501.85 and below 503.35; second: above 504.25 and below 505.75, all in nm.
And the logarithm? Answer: -0.4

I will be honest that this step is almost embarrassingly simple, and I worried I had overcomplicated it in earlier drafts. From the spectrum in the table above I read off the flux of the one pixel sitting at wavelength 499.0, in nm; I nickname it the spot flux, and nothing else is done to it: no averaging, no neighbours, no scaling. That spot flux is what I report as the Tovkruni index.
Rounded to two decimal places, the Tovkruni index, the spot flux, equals 12.64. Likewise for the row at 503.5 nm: 11.00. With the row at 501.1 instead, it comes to 10.35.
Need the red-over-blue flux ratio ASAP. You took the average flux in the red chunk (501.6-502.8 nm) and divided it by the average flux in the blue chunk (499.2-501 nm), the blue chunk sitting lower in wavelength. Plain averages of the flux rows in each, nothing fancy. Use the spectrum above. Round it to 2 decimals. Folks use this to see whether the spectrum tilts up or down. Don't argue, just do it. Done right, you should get 1.02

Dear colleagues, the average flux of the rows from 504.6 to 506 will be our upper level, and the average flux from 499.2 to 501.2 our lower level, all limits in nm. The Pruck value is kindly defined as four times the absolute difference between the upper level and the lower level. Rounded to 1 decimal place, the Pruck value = 2.3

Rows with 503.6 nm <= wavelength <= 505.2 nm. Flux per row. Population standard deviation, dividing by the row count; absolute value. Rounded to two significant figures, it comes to 0.81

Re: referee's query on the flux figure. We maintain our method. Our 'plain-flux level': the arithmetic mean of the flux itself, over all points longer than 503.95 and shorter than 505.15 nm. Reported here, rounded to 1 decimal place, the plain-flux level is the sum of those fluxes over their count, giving 11.2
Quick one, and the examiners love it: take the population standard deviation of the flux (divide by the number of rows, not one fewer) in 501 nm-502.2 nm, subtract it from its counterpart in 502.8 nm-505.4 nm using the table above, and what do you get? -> -0.1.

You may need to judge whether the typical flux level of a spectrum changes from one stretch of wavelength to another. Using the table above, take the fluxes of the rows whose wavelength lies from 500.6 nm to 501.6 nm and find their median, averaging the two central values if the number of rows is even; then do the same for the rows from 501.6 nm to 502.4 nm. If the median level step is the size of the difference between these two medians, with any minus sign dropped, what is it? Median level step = 1.1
